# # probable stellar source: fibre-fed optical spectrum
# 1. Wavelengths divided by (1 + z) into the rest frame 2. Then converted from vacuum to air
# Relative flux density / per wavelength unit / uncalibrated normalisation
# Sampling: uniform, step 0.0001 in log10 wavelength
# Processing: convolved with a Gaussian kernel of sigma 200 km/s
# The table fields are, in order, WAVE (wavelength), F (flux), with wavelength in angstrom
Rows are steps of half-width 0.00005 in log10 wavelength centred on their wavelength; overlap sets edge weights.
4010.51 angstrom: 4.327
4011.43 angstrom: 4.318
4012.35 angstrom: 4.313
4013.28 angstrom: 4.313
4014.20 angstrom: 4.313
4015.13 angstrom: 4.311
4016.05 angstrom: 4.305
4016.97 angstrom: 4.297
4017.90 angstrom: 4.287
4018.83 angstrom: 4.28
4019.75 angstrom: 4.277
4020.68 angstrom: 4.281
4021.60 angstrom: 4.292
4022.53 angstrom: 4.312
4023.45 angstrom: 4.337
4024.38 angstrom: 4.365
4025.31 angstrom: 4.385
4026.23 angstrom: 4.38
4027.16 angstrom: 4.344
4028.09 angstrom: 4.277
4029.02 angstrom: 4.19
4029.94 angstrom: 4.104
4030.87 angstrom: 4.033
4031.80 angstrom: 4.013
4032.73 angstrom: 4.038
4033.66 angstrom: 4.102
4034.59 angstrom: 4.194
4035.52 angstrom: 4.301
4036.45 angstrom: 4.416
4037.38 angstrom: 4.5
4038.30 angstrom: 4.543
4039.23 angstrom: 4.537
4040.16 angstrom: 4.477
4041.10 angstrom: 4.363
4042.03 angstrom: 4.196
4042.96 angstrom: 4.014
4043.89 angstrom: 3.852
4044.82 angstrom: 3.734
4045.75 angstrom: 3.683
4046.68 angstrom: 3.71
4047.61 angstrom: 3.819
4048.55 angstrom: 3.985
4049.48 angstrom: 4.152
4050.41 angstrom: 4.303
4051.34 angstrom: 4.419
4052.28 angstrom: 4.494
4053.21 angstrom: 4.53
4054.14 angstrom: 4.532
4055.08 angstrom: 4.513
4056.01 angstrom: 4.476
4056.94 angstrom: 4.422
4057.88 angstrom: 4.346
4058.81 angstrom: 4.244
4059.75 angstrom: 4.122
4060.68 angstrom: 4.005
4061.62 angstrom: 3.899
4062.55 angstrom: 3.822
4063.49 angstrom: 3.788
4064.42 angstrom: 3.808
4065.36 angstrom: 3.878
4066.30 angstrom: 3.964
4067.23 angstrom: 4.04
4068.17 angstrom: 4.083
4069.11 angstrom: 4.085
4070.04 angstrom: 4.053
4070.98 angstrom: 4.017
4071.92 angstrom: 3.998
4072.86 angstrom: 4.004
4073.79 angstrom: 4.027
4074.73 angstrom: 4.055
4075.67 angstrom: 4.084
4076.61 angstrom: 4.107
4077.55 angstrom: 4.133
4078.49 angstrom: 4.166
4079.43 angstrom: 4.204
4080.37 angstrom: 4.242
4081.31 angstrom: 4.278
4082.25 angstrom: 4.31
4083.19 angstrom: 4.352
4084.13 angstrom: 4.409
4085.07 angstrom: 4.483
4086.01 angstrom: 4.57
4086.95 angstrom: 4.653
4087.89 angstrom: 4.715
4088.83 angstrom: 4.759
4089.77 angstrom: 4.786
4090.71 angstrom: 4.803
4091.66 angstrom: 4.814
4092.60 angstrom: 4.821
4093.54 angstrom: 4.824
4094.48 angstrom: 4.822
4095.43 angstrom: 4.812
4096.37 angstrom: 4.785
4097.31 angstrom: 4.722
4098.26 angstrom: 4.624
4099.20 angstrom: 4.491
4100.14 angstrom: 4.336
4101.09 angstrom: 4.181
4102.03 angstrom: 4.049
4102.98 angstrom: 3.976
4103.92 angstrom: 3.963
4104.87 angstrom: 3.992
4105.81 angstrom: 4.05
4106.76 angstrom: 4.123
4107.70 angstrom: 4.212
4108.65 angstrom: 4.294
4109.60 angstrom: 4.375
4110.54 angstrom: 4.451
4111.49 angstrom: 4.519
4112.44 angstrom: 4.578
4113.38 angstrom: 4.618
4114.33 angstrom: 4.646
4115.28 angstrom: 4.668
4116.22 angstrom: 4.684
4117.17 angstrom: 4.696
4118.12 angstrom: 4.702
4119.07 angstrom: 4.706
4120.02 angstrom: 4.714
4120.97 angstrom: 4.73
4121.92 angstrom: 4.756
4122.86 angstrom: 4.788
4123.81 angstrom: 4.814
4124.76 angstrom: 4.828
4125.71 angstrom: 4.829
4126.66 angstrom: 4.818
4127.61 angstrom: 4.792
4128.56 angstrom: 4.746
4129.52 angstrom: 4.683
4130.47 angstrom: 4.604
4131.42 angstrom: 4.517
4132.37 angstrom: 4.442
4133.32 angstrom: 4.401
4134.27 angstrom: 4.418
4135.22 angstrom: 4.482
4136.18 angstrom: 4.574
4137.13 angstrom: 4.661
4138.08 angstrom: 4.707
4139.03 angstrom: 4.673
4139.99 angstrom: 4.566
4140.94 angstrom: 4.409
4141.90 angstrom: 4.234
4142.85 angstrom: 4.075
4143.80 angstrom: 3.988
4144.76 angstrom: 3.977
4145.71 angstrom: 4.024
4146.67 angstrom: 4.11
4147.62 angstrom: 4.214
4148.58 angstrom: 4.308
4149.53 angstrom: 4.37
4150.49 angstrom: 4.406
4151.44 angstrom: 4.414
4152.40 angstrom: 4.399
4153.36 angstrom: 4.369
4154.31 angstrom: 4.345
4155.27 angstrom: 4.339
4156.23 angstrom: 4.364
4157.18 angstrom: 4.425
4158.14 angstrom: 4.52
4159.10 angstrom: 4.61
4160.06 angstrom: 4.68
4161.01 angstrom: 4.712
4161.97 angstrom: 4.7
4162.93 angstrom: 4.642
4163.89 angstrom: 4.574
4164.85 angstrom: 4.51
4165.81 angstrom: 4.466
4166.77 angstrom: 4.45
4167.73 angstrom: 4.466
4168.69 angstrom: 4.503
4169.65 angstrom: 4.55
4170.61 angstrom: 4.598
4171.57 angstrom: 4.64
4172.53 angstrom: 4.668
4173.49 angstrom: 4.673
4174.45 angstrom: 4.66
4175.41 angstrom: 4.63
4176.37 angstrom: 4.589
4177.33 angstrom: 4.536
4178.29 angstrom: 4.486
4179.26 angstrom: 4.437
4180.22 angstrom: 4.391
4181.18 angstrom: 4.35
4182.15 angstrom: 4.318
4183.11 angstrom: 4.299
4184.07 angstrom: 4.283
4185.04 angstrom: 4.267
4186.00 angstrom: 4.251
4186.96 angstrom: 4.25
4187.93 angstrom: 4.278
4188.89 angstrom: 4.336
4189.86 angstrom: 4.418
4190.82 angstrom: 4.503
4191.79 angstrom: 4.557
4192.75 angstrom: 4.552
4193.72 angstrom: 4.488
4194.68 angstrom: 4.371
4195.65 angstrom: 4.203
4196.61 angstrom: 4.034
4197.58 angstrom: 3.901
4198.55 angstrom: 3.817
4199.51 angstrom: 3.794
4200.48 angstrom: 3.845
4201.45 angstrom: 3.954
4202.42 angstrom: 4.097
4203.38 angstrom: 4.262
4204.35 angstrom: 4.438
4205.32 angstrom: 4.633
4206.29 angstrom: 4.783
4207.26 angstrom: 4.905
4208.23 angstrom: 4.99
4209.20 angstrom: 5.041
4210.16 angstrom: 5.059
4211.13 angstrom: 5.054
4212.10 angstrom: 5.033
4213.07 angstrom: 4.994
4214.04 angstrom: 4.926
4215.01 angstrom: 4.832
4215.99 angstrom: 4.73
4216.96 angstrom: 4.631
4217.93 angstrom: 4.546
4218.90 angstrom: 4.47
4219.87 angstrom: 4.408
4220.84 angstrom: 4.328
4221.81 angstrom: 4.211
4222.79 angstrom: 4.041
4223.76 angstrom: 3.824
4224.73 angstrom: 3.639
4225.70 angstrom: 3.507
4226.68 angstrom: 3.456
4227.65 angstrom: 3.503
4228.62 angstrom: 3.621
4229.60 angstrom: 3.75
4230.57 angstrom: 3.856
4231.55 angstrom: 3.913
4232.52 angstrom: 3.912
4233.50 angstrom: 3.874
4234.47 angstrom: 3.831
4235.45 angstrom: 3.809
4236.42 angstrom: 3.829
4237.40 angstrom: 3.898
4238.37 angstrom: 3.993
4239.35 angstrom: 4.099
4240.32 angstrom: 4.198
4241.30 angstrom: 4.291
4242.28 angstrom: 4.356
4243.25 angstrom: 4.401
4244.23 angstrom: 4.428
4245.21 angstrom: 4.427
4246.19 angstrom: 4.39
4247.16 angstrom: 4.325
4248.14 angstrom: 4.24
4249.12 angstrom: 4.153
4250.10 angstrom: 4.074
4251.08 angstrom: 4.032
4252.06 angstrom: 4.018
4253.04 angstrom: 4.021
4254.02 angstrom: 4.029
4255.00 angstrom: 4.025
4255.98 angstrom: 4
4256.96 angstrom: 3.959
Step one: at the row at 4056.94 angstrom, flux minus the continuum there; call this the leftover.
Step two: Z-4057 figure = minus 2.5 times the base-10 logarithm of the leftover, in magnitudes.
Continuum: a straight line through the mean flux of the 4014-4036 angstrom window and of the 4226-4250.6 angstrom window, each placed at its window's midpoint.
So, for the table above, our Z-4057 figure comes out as 1.7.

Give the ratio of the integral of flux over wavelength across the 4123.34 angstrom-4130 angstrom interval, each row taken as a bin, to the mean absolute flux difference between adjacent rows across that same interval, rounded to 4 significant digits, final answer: 1187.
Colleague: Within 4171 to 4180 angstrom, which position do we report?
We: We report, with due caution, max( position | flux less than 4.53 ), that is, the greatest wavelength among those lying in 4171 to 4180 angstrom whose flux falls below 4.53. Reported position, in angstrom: 4179.26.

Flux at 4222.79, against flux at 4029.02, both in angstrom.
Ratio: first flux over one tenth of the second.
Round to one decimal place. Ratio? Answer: 9.6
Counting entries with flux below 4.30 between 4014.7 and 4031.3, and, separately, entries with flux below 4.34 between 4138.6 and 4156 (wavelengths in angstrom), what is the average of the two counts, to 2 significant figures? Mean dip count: 9.5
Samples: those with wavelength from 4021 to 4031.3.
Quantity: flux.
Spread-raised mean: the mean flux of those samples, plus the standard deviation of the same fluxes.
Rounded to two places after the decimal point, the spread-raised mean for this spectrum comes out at 4.39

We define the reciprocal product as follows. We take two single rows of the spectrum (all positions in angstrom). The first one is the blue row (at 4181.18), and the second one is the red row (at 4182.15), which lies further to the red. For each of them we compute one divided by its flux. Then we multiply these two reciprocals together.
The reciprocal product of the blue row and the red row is 0.0532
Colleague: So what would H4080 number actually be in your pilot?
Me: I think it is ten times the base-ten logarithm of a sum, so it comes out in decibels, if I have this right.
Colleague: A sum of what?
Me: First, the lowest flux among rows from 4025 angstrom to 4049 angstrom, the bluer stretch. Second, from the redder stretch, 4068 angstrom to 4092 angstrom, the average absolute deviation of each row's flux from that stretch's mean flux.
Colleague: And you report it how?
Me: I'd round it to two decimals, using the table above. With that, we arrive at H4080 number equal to 5.94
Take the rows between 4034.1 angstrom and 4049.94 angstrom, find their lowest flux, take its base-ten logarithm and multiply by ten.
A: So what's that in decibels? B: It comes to 5.66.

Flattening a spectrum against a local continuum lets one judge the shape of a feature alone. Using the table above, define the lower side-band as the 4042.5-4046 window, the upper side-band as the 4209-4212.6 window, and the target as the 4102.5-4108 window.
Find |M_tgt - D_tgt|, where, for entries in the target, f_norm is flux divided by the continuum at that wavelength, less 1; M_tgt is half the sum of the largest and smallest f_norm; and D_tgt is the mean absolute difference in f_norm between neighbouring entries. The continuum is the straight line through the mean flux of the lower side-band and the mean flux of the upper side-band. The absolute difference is 0.06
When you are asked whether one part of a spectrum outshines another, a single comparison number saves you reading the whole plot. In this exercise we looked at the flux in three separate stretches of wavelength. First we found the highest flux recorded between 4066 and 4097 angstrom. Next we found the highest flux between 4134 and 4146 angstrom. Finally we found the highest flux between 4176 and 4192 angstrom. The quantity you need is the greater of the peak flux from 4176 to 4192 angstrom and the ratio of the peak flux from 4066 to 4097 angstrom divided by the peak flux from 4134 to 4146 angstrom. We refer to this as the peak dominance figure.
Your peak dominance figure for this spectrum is 4.6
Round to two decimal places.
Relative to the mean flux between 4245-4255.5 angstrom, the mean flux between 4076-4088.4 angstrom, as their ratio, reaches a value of 1.05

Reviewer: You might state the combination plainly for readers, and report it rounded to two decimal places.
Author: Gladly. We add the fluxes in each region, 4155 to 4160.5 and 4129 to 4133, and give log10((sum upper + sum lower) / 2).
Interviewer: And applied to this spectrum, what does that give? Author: 1.35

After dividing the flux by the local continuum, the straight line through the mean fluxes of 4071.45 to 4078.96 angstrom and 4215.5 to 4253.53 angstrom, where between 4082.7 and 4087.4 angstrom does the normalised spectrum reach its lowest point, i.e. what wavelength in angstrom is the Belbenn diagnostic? 4083.19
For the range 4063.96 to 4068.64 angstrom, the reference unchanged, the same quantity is 4064.42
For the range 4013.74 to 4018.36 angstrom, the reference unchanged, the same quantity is 4017.90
